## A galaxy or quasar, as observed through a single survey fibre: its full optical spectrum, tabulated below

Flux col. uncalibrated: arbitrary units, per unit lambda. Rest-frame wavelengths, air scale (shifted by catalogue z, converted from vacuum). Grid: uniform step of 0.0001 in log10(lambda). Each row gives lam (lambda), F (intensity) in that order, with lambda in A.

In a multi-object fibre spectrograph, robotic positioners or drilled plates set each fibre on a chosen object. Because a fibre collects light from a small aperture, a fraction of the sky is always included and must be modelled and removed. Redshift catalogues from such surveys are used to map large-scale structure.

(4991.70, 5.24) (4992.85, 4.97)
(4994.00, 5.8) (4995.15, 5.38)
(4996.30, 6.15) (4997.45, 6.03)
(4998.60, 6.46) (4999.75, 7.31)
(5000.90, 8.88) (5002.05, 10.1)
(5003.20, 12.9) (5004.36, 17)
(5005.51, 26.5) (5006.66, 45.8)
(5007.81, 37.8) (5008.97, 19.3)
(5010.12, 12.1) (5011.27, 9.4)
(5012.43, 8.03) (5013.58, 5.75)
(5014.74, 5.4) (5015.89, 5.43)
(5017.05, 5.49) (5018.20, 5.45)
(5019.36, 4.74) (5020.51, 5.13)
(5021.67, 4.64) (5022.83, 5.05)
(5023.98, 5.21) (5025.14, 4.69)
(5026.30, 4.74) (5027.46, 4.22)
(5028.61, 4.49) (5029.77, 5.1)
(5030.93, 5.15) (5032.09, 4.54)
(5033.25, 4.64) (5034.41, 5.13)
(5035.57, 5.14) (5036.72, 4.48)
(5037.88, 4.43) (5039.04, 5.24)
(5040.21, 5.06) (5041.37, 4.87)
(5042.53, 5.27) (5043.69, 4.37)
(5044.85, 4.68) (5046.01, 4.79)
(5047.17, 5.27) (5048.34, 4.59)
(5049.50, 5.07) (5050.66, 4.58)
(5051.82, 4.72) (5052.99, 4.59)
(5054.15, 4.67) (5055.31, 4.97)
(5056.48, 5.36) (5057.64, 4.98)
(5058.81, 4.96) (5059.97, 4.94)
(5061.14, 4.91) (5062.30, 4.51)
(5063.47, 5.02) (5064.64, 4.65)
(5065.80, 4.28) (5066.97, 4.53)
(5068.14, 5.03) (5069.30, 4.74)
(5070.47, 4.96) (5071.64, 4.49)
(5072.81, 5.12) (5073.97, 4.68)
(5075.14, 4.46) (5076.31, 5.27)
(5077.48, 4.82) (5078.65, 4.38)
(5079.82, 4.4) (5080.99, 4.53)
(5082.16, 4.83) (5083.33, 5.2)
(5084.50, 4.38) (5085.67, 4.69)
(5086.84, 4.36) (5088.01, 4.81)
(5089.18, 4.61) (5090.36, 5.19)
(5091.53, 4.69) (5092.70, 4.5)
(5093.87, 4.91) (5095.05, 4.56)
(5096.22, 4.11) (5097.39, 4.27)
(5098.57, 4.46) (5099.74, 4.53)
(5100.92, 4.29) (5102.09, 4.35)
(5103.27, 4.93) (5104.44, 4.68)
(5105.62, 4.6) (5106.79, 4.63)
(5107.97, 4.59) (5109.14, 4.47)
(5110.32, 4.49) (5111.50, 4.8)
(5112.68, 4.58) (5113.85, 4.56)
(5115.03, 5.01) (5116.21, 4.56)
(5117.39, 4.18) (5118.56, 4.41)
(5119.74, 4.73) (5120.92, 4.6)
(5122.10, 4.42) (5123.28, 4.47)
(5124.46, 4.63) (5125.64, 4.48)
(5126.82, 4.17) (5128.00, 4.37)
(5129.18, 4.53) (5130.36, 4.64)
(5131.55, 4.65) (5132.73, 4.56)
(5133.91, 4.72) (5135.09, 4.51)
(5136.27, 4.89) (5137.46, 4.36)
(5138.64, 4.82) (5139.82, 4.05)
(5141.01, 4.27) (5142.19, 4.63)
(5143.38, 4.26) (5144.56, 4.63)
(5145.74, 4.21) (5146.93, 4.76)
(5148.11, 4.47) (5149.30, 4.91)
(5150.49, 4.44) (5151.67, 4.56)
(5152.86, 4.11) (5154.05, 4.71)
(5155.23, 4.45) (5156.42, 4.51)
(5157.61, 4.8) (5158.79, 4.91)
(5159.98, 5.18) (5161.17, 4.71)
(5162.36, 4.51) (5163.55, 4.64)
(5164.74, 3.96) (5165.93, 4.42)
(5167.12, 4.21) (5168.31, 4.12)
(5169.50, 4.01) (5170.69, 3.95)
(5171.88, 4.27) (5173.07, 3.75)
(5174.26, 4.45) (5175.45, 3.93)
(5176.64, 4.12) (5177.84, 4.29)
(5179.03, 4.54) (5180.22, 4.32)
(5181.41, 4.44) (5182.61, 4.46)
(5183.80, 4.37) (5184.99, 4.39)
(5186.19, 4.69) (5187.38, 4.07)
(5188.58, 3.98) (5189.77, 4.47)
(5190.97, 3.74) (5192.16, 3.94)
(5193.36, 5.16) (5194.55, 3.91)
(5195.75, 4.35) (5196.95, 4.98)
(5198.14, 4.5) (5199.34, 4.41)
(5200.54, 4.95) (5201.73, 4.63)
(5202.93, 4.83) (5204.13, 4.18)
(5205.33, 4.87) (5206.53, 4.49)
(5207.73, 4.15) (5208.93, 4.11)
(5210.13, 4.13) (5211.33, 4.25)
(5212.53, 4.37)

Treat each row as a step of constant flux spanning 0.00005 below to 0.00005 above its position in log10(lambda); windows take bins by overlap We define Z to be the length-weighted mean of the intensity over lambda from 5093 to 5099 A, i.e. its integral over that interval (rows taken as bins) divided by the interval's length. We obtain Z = 4.46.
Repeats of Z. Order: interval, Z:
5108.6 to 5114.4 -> 4.58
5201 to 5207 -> 4.61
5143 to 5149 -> 4.50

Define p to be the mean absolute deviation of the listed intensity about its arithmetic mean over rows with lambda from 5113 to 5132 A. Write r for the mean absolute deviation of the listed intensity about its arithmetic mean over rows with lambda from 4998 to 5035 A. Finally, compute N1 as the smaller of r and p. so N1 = 0.147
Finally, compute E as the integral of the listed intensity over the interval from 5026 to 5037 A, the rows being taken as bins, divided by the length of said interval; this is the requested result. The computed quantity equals 4.77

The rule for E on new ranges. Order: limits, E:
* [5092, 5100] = 4.48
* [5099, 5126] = 4.57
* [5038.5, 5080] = 4.81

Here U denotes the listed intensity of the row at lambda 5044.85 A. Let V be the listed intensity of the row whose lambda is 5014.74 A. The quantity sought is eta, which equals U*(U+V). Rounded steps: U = 4.68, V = 5.4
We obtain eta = 47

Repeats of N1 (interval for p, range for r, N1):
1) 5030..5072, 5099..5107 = 0.157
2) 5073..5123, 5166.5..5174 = 0.148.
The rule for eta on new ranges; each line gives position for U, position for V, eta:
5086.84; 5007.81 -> 184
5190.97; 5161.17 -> 32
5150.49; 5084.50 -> 39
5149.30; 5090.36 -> 50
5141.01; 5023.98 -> 40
